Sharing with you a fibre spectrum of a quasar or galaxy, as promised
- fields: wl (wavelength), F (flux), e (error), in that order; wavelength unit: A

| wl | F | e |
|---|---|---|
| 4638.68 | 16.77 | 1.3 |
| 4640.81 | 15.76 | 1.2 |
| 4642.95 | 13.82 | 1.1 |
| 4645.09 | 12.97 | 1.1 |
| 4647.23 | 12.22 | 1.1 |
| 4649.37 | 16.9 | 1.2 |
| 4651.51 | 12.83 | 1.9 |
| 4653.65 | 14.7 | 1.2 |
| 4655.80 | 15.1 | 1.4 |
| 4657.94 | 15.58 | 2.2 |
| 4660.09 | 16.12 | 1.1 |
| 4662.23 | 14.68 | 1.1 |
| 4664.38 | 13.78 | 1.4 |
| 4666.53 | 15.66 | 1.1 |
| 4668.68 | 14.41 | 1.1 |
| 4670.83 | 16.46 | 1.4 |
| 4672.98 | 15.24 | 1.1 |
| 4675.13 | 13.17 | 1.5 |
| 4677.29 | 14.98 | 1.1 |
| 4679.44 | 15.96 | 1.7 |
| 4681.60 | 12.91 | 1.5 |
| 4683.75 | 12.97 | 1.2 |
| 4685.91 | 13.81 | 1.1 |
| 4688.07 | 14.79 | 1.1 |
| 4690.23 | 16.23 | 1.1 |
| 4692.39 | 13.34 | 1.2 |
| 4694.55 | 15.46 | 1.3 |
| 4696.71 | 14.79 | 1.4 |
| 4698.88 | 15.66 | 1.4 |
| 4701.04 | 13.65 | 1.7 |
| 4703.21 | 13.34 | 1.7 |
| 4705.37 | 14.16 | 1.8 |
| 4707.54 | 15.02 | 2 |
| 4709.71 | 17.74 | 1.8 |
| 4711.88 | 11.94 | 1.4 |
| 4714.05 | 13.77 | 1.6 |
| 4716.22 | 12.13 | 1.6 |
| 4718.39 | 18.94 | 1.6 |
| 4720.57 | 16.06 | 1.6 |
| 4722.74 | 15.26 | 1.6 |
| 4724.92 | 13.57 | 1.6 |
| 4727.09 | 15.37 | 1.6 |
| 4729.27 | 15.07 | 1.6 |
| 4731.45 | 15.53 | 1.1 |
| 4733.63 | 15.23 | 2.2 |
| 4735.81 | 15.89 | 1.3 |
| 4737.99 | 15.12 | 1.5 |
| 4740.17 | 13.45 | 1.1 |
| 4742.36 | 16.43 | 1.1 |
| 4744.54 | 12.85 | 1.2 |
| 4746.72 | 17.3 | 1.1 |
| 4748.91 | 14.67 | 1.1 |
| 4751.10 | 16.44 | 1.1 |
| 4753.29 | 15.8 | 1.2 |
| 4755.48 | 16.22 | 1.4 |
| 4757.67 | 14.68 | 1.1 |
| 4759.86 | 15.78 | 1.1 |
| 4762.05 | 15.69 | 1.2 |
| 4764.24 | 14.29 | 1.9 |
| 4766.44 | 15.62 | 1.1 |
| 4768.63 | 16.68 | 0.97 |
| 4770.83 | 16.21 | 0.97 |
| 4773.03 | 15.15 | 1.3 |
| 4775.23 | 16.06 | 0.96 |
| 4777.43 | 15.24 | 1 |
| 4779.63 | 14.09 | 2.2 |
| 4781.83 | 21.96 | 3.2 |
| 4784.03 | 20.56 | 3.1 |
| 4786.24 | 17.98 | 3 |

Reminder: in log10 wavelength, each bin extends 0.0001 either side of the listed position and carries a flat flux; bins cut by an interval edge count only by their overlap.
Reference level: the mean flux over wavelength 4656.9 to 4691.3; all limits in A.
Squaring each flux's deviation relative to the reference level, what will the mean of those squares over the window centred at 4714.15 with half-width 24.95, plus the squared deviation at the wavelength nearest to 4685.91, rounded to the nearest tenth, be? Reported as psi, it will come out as 3.5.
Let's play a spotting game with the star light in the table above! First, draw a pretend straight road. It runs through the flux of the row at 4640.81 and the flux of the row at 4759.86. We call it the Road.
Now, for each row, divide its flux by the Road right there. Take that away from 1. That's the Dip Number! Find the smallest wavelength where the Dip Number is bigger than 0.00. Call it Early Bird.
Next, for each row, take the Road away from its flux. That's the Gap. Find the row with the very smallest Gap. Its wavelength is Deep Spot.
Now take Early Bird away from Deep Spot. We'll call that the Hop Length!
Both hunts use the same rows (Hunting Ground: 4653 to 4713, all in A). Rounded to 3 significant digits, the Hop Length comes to 58.2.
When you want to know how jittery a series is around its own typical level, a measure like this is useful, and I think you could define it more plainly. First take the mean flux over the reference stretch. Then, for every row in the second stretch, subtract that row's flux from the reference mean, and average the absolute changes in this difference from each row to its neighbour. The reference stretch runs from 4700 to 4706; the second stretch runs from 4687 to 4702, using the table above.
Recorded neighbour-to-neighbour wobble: 1.67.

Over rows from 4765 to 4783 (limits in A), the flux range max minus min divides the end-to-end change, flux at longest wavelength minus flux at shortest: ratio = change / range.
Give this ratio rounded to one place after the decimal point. 0.8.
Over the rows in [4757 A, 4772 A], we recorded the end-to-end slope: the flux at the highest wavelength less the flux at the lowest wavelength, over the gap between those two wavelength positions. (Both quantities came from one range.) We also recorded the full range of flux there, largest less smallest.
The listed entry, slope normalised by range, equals 0.05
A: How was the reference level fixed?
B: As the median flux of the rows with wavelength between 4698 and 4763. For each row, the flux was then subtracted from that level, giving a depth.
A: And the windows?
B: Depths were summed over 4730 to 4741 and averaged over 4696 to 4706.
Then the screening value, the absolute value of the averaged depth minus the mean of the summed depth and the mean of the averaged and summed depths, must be 0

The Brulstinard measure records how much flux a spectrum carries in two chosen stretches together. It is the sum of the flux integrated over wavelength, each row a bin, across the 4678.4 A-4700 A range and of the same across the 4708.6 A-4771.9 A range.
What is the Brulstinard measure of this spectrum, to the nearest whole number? 1284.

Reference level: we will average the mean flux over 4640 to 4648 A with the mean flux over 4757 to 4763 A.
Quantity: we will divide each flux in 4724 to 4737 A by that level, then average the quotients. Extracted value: 1.04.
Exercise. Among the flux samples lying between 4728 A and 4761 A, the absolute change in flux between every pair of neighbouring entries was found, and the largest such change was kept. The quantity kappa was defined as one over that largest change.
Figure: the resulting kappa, 0.225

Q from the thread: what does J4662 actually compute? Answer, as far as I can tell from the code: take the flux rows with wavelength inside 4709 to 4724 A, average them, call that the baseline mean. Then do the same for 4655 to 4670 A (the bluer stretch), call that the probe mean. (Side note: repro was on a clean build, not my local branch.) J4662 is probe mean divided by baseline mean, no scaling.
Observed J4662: 1.00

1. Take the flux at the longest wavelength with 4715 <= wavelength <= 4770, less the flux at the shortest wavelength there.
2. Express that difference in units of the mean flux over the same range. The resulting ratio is 0.30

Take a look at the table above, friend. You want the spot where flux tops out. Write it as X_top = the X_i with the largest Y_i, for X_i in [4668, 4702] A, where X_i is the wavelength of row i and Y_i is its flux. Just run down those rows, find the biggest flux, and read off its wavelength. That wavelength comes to 4670.83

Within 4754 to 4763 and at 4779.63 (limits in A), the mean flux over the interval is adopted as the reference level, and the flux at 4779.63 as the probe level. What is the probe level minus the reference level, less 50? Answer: -51.5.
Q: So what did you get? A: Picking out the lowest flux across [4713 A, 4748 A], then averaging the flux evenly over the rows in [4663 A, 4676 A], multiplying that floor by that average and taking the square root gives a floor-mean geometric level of 13.4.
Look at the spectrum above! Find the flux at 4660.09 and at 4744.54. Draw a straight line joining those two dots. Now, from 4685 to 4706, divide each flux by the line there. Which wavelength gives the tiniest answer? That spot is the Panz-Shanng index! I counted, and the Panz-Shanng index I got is 4692.39 A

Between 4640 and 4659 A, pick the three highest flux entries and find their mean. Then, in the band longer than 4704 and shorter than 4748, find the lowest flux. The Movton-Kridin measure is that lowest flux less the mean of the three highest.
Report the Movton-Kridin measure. -4.1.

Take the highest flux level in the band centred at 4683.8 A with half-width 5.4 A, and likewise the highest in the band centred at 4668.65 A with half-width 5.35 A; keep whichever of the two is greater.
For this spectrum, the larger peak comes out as 16.5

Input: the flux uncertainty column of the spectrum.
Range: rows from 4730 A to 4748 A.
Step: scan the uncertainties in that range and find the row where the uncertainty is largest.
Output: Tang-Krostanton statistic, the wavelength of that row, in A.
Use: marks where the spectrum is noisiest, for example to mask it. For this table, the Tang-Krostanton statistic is 4733.63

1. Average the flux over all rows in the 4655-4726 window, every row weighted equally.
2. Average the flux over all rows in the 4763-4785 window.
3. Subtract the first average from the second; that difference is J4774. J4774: 1.8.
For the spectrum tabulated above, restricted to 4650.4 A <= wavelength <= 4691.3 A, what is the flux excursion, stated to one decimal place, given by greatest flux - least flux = 3.6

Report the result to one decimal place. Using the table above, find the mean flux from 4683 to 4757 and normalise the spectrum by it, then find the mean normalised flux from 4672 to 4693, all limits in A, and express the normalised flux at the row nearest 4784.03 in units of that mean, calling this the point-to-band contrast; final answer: 1.4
